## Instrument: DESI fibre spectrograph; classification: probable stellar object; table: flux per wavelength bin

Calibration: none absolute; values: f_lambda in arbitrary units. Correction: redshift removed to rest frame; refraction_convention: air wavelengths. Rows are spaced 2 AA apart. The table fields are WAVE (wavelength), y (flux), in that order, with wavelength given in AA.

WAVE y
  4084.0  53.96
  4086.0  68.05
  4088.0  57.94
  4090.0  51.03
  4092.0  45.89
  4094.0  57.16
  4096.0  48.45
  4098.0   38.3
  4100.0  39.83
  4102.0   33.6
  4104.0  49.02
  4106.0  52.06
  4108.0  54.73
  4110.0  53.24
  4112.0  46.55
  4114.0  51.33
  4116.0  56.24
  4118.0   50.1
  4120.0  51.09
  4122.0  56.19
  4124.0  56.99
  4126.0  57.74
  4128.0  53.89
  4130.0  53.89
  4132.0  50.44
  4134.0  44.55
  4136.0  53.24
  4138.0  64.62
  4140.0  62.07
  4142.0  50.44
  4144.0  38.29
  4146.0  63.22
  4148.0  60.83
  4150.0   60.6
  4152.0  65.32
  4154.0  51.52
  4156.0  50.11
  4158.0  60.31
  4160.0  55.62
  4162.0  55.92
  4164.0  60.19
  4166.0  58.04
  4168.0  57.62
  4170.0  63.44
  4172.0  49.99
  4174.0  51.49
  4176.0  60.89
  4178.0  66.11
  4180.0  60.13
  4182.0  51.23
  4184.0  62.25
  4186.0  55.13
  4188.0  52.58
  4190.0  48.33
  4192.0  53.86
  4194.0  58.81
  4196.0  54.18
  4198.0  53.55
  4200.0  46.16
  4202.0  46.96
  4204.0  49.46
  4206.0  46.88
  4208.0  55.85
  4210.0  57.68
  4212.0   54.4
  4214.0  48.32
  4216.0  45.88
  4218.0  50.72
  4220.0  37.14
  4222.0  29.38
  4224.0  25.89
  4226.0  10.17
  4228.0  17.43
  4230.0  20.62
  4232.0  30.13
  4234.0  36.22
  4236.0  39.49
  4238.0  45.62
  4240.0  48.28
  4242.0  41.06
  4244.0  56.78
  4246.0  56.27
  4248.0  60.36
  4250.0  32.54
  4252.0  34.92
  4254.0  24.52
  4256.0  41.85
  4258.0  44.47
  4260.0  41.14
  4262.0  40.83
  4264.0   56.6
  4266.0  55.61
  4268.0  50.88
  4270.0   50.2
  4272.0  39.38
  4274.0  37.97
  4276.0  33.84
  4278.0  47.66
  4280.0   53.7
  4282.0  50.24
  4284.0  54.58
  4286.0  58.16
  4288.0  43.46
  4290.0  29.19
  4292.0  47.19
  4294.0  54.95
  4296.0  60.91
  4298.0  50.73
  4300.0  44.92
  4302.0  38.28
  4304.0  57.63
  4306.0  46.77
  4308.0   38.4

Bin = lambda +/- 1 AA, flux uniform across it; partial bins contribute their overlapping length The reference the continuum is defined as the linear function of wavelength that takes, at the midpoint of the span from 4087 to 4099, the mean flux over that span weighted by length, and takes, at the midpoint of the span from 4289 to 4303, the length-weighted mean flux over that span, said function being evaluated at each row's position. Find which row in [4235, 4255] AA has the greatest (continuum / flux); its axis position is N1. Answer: 4254.0 AA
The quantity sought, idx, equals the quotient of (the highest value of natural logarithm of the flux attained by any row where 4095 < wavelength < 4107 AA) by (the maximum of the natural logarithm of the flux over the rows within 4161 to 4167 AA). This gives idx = 0.96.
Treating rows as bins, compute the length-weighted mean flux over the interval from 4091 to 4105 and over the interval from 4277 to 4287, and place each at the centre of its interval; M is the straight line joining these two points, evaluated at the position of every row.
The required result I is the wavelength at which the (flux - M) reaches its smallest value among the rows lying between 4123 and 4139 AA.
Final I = 4134.0 AA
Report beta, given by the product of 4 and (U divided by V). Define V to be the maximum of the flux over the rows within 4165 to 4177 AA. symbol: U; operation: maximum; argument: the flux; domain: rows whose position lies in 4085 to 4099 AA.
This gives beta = 4.29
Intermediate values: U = 68.05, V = 63.44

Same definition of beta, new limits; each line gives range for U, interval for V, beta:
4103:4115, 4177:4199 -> 3.31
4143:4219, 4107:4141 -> 4.09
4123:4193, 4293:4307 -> 4.34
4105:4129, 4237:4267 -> 3.83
